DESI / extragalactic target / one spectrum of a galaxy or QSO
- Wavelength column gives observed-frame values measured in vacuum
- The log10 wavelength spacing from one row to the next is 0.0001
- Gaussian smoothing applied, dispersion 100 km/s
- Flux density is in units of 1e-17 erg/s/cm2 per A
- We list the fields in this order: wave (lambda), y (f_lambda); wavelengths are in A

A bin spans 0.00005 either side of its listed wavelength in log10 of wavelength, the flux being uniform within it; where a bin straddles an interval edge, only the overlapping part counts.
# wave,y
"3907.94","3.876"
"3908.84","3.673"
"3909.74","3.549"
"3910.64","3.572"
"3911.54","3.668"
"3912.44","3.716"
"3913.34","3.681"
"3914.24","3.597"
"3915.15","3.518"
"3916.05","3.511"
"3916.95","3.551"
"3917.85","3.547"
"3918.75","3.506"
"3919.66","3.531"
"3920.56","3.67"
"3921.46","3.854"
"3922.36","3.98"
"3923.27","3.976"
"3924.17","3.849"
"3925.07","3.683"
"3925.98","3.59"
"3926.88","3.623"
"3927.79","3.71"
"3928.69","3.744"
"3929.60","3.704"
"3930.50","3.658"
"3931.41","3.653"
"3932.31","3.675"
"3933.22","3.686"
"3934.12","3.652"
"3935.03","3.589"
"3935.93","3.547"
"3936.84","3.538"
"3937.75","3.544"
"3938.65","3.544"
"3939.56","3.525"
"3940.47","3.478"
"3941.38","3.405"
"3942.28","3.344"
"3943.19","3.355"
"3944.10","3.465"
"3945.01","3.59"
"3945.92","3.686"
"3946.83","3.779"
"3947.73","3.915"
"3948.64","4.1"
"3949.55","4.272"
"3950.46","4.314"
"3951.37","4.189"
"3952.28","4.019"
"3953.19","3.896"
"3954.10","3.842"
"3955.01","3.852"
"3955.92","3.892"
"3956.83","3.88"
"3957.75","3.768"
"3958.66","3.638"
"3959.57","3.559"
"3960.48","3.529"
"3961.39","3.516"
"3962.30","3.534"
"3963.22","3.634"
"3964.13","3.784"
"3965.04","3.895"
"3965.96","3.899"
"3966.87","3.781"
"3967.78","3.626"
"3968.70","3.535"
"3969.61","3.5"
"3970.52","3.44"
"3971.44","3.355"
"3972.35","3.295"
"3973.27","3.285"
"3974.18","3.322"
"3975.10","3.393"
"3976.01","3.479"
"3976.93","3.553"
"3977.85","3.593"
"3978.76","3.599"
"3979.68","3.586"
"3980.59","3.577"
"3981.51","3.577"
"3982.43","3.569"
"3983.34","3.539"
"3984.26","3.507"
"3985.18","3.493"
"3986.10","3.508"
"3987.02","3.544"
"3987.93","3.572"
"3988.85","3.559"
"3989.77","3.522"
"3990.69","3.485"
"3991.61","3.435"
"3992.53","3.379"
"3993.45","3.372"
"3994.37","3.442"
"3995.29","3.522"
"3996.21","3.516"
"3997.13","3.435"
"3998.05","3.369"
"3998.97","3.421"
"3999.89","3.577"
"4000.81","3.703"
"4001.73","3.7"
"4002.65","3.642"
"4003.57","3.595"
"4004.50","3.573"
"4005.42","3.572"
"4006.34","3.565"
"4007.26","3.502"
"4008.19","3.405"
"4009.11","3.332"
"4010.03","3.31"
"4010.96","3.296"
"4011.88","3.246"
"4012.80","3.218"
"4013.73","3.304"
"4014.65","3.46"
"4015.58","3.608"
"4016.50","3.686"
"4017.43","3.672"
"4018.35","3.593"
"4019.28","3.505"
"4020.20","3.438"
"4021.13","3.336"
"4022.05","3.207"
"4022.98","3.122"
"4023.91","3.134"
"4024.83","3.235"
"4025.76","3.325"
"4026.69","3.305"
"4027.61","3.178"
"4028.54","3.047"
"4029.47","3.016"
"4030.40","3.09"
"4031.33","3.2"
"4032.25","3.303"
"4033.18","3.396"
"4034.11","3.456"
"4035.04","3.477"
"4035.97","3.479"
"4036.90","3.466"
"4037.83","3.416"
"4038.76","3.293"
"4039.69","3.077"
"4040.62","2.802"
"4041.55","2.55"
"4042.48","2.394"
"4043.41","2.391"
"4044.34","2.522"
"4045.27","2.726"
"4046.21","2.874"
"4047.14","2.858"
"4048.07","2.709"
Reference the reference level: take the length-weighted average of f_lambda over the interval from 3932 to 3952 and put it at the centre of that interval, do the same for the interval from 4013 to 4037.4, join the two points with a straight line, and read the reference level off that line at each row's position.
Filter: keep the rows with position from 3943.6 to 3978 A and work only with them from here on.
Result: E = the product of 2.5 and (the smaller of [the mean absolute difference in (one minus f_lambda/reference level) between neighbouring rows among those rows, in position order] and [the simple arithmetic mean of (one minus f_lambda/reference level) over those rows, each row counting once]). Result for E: -0.06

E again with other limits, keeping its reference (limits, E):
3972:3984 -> 0.02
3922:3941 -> 0.03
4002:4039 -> -0.01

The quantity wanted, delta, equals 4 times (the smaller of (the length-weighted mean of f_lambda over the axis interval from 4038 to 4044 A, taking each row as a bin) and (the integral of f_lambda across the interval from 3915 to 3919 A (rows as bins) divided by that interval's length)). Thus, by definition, 11.1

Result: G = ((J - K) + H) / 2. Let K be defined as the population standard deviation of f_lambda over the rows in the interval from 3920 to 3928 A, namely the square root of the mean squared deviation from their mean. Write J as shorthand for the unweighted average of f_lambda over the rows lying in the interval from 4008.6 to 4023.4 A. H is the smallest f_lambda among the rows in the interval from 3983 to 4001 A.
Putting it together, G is 3.3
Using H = 3.369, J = 3.40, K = 0.14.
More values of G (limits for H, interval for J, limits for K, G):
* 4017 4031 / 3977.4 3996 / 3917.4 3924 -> 3.2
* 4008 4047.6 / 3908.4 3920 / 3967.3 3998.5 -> 2.9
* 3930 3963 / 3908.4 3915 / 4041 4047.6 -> 3.4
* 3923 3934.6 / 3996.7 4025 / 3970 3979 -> 3.5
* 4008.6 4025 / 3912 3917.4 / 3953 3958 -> 3.3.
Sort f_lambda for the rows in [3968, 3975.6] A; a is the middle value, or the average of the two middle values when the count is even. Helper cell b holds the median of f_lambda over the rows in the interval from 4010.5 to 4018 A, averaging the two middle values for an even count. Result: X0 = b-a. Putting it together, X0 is 0.0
